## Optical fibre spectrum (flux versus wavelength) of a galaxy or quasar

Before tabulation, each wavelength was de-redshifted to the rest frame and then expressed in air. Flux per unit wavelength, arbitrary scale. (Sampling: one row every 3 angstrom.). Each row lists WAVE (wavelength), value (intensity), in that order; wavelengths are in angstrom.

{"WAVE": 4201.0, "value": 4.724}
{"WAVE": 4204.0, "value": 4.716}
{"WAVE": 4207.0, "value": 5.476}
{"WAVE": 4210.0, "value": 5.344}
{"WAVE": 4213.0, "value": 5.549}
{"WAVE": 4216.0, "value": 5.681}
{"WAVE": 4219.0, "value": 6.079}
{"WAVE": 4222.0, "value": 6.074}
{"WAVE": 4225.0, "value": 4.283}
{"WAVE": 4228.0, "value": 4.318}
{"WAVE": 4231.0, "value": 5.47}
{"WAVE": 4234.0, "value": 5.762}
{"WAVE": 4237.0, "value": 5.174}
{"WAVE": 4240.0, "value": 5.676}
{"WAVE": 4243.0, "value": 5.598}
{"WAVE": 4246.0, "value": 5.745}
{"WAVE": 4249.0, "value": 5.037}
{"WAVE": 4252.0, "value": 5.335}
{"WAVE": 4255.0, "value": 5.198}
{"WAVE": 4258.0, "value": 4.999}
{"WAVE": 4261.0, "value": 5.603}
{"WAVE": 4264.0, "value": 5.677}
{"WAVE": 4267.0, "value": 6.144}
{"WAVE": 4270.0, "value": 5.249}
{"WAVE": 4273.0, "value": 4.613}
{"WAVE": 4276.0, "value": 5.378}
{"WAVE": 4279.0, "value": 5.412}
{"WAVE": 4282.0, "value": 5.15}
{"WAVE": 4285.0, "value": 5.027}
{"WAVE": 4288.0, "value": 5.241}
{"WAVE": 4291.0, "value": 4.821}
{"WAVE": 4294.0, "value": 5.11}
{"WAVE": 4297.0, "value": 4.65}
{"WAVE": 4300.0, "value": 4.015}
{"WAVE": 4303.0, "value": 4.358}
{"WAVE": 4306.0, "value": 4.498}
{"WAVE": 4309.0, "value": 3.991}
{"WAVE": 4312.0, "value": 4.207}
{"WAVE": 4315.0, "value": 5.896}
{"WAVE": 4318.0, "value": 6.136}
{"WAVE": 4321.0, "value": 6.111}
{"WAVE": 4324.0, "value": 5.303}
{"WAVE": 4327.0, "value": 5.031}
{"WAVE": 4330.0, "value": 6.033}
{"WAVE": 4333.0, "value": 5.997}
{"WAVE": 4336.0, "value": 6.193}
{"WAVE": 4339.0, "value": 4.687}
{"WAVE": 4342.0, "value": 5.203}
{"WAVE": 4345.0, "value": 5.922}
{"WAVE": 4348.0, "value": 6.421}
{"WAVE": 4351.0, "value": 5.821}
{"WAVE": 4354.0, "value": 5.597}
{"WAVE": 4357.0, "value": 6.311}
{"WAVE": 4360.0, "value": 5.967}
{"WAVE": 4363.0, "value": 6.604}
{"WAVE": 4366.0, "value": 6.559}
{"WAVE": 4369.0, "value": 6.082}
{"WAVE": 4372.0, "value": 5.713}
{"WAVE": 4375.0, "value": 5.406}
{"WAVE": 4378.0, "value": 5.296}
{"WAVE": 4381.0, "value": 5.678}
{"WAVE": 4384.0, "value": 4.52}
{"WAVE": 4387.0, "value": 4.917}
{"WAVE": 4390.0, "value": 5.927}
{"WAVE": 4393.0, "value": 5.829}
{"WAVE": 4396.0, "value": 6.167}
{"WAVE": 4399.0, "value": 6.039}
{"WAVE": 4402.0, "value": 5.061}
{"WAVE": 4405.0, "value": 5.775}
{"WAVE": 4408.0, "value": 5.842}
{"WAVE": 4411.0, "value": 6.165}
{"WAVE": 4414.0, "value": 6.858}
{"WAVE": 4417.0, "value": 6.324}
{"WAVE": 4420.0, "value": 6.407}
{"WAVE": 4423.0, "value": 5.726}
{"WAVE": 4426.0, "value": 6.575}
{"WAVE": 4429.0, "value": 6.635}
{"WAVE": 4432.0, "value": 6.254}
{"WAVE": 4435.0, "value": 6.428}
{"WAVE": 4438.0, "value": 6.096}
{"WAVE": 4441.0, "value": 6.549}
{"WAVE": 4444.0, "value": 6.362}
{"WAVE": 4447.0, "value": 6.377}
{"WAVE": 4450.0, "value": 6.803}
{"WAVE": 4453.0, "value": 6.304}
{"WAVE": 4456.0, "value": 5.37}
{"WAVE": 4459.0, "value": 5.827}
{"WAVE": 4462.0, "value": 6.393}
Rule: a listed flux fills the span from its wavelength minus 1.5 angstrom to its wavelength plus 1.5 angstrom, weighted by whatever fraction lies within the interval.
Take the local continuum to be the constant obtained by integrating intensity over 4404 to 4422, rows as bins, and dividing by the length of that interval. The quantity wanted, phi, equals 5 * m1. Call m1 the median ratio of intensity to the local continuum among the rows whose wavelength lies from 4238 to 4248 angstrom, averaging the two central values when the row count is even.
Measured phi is 4.6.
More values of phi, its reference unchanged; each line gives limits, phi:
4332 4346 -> 4.8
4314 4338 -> 4.8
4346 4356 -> 4.7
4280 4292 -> 4.1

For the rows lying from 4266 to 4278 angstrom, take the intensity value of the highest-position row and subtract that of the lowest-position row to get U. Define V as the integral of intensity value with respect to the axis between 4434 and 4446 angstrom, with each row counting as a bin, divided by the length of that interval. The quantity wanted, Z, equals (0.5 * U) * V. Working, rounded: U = -0.8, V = 6.36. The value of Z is -2.4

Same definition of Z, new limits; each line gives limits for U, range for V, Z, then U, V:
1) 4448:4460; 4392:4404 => -2.8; -1.0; 5.77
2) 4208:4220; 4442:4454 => 2.4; 0.7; 6.47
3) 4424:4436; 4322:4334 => -0.4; -0.1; 5.60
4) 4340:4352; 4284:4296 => 1.6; 0.6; 5.03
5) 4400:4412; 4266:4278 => 2.9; 1.1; 5.32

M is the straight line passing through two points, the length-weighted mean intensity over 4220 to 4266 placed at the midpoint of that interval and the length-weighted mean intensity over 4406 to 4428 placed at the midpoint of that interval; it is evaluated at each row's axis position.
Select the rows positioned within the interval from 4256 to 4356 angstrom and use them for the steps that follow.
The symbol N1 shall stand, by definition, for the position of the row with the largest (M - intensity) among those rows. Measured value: 4309.0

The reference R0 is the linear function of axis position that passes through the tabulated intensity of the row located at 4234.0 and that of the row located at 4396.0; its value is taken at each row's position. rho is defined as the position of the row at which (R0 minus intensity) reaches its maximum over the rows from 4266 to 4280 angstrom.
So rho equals 4273.0 angstrom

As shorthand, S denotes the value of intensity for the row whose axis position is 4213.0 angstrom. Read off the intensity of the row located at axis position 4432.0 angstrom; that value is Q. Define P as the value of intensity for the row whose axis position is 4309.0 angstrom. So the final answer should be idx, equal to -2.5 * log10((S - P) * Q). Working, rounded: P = 3.991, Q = 6.254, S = 5.549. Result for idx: -2.5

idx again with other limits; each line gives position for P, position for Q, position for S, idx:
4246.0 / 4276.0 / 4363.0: -1.7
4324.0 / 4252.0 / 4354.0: -0.5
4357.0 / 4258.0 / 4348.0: 0.6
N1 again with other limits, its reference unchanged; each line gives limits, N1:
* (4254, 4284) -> 4273.0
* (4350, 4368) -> 4354.0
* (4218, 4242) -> 4225.0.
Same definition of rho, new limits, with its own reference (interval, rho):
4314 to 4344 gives 4339.0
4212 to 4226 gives 4225.0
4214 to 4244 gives 4225.0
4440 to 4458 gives 4456.0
